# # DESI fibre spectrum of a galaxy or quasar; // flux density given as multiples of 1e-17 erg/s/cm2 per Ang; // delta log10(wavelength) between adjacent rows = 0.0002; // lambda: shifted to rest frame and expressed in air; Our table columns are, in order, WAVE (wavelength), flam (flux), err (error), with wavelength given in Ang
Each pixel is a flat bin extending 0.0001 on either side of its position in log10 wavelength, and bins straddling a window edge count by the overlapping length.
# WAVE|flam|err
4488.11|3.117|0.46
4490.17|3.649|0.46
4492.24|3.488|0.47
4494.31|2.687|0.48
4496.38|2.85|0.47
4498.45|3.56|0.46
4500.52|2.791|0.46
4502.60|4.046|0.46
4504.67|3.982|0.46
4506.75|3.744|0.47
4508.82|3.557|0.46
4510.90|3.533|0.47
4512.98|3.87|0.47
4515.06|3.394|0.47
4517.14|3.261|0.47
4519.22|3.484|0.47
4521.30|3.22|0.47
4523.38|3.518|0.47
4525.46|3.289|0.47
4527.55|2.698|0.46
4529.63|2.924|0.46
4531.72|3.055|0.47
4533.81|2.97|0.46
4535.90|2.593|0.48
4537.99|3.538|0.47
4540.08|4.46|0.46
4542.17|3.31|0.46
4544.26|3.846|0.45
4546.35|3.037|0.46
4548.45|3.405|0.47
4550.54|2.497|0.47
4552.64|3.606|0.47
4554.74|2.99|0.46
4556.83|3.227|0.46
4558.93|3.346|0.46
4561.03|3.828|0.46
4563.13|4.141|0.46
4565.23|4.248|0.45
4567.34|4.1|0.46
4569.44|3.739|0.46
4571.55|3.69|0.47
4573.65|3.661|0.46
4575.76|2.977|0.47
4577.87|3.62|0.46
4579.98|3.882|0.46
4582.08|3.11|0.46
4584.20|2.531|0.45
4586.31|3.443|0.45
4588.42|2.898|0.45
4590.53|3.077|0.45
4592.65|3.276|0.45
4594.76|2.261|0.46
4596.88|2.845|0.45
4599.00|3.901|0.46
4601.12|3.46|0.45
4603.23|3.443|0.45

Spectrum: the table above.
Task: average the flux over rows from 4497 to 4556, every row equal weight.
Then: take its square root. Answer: 1.83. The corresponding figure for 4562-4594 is 1.87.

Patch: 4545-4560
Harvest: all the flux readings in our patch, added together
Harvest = 22.1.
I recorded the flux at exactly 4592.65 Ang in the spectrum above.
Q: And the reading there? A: 3.276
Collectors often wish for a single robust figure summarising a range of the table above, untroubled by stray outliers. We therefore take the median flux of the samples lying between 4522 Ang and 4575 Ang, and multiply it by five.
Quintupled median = 17.0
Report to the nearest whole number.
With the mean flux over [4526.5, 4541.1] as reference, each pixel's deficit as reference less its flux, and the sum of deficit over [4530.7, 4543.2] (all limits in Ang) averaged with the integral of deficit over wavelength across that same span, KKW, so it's -1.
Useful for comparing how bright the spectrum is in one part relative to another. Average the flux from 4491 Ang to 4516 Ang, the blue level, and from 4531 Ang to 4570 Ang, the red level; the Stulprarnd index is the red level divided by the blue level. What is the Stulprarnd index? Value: 1.003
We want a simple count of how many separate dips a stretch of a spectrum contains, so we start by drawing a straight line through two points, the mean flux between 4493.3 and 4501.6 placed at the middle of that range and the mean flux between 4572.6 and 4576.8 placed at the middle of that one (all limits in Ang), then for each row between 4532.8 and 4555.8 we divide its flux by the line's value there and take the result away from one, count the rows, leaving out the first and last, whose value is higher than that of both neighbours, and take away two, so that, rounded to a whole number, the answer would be 2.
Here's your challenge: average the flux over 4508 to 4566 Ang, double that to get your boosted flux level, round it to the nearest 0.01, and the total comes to 6.77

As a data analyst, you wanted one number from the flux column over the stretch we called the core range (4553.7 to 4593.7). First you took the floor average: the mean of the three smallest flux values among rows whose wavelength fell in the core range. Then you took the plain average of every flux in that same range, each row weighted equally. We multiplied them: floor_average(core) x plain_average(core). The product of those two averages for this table 9.7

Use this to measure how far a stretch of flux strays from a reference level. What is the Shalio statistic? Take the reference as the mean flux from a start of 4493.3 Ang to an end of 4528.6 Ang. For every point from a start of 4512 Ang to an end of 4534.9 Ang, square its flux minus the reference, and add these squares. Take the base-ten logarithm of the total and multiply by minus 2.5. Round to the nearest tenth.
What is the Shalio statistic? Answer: -0.3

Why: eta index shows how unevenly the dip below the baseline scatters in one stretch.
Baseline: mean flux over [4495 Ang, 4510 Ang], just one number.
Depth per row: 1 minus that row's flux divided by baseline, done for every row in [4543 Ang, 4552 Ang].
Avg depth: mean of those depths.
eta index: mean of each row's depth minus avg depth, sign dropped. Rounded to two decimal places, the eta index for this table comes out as 0.12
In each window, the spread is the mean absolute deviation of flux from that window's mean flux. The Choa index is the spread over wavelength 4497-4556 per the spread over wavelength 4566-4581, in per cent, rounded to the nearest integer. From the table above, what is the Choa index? 171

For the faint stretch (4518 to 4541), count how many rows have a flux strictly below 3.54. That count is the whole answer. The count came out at 10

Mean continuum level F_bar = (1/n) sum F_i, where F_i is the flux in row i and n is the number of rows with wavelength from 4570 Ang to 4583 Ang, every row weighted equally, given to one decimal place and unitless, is 3.5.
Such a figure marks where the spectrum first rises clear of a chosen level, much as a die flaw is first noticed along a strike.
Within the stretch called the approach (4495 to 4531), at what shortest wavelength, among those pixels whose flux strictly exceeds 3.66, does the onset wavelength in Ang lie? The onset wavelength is 4502.60 Ang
